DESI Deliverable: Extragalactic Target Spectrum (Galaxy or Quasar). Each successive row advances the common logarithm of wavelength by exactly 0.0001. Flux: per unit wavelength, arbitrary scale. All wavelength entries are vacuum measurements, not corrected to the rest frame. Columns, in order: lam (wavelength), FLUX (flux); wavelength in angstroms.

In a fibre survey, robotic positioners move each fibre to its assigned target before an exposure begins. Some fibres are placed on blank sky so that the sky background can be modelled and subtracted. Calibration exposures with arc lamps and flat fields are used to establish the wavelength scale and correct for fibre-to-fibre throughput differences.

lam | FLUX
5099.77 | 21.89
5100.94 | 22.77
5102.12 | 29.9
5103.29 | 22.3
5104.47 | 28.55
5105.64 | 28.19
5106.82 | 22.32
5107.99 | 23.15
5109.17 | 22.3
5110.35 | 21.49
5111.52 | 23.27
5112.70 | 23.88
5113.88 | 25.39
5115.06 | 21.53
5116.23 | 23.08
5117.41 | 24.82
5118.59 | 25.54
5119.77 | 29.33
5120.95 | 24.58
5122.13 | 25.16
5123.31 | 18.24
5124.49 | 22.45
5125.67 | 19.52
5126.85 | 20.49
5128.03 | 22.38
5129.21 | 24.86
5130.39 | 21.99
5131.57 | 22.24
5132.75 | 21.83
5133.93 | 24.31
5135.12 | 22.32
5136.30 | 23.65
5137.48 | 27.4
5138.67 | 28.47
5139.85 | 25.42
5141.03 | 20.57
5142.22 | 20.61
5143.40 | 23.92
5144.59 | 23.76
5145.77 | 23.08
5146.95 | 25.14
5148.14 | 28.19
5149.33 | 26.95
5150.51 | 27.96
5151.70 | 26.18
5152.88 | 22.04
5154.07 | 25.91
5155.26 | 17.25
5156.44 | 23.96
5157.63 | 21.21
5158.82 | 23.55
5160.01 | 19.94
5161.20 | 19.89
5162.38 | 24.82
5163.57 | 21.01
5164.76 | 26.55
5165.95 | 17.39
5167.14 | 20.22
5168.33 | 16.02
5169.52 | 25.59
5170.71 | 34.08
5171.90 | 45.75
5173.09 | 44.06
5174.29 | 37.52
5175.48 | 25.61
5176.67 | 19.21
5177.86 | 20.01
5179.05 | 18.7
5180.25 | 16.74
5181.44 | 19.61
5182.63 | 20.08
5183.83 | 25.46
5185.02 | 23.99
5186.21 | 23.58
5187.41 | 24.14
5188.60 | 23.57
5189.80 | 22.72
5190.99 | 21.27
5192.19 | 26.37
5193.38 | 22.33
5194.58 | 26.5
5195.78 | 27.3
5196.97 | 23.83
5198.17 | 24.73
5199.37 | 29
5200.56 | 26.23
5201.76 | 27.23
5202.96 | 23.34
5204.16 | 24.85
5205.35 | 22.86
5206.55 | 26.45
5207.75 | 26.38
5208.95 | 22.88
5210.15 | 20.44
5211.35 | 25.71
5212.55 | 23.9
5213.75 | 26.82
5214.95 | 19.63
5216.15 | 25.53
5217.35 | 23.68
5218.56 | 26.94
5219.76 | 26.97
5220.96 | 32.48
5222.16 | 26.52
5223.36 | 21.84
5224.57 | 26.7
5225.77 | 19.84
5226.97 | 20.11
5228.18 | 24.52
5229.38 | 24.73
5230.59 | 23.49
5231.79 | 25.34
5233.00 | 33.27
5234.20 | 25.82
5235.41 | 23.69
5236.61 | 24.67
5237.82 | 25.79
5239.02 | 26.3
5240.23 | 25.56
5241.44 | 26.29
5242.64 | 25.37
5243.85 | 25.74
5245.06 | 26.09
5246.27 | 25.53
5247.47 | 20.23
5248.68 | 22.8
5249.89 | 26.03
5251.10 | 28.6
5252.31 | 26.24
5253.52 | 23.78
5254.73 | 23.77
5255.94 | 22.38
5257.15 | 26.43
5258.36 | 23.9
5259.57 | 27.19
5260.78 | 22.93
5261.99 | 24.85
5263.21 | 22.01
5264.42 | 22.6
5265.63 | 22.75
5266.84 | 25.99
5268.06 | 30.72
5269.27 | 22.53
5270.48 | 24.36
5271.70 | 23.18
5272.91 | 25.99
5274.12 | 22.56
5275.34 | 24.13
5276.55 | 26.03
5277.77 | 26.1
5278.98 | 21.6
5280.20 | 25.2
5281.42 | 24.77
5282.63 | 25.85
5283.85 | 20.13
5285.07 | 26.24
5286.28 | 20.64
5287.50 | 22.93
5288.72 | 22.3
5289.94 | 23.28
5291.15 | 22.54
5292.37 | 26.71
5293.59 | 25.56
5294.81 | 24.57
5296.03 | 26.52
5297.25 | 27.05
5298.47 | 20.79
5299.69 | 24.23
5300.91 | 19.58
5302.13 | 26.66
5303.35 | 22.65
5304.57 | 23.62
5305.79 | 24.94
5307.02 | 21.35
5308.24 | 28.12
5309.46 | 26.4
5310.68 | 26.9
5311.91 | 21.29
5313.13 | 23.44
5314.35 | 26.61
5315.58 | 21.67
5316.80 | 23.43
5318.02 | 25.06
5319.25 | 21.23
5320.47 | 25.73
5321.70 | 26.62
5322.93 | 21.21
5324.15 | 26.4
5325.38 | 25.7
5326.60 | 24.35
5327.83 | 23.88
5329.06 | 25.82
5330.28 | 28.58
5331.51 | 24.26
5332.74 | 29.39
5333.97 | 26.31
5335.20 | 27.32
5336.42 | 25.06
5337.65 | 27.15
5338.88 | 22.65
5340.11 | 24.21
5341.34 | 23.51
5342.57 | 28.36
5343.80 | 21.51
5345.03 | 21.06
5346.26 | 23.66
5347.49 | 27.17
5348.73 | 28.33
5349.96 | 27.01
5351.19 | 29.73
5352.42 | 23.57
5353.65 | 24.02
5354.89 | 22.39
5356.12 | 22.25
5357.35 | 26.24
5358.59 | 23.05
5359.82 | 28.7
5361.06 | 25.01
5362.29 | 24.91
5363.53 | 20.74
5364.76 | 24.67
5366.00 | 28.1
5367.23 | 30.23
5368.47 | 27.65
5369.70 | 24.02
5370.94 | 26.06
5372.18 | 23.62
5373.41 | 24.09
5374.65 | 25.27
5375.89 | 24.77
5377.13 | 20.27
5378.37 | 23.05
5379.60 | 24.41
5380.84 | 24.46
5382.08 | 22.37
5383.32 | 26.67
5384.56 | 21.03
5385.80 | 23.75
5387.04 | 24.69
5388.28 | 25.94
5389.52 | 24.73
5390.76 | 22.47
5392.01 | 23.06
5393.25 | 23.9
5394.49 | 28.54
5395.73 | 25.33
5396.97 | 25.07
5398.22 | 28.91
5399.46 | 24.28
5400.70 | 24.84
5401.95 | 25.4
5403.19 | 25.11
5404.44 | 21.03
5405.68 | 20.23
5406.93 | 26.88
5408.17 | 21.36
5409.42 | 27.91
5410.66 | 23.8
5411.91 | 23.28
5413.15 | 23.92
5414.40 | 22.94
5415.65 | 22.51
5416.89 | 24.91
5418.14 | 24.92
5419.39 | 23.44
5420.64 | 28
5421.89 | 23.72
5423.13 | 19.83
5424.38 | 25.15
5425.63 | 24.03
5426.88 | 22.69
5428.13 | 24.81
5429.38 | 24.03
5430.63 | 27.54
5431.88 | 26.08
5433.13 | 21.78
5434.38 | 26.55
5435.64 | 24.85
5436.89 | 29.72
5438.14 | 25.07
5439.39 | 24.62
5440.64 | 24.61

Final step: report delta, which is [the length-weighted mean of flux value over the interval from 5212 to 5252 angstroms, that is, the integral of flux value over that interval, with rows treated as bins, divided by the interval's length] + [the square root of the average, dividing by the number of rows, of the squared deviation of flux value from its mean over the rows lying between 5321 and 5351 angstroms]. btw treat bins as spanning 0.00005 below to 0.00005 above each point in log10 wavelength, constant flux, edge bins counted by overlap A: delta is 27.5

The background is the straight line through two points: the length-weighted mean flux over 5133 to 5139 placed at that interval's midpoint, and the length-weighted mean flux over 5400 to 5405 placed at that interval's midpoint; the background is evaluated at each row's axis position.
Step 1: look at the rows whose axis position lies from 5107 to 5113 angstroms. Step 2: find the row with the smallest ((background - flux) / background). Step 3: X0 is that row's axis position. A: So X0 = 5112.70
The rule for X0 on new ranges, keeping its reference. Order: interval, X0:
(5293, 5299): 5297.25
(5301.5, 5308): 5302.13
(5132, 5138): 5137.48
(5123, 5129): 5124.49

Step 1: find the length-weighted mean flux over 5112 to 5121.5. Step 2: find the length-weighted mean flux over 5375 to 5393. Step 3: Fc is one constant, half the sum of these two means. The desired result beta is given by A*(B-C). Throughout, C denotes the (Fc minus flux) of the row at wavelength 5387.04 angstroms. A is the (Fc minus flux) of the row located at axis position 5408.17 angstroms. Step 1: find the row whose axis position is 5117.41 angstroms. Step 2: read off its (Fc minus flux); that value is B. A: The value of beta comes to -0.4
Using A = 2.9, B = -0.6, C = -0.5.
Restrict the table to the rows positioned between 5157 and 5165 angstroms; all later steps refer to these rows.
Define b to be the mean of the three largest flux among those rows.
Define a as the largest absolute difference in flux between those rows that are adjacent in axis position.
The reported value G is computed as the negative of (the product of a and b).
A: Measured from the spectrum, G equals -138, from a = 6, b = 25.0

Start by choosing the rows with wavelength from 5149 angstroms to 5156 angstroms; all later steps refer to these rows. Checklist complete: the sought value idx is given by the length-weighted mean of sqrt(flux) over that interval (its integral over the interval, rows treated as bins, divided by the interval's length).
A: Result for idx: 4.92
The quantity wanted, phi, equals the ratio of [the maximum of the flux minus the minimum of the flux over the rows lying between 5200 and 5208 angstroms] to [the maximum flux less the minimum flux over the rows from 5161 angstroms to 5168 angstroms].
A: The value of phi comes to 0.48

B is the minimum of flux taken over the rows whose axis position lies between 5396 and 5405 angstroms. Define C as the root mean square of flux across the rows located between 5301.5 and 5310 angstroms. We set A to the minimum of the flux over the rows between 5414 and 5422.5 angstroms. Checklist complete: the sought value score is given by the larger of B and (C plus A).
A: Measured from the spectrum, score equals 47.4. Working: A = 22.51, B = 21.03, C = 24.9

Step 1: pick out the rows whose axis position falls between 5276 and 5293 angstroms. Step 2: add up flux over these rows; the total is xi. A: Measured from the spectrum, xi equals 334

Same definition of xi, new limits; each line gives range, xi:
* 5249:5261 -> 251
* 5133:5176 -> 910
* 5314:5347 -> 671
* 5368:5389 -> 412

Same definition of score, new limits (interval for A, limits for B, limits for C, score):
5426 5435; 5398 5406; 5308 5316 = 46.8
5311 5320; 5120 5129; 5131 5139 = 45.7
